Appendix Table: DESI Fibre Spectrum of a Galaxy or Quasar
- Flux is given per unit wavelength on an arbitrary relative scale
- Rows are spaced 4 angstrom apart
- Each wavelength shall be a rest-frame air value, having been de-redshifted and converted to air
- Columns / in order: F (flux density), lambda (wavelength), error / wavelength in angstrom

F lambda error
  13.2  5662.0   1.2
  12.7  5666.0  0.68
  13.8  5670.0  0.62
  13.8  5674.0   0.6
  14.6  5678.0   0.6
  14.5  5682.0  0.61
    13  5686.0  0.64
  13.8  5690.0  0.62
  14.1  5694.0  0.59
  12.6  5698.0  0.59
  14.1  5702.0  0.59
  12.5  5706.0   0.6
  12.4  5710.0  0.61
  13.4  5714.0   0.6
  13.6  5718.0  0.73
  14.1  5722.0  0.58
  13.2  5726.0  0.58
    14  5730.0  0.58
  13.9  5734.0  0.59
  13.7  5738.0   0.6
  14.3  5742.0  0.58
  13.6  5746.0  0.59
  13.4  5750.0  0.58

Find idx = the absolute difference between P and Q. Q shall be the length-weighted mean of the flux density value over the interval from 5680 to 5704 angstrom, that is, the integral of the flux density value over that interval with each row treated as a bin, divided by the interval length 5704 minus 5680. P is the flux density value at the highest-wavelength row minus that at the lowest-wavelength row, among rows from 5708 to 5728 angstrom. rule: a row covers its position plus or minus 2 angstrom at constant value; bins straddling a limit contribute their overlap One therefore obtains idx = 12.9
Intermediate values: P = 0.8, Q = 13.7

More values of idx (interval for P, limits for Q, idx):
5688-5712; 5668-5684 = 15.6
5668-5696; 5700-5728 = 13.0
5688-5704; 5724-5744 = 13.5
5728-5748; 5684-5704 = 13.9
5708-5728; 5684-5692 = 12.6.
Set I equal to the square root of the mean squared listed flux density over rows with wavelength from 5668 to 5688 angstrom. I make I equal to 14.0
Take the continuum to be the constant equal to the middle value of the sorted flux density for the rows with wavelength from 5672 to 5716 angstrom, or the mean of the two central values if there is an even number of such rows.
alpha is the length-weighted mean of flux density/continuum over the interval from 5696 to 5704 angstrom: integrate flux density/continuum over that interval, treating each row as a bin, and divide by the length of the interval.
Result 0.97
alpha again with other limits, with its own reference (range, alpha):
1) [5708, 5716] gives 0.93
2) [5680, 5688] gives 1.00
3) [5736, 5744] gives 1.01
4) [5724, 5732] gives 0.99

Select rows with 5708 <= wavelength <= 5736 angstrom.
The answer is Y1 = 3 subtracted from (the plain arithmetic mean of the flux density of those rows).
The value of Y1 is 10.5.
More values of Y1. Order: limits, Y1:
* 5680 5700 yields 10.6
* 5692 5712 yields 10.1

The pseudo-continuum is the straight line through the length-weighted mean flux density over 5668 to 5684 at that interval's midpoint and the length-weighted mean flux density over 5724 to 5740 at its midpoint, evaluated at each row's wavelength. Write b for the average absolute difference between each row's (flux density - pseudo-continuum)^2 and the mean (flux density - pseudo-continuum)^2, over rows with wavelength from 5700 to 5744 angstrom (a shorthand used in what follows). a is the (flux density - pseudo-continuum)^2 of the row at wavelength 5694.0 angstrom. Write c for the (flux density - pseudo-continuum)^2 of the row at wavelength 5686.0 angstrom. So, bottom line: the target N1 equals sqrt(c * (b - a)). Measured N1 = 0.8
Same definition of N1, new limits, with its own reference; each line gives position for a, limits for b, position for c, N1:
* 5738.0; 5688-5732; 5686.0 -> 1.0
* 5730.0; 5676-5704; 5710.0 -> 1.1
